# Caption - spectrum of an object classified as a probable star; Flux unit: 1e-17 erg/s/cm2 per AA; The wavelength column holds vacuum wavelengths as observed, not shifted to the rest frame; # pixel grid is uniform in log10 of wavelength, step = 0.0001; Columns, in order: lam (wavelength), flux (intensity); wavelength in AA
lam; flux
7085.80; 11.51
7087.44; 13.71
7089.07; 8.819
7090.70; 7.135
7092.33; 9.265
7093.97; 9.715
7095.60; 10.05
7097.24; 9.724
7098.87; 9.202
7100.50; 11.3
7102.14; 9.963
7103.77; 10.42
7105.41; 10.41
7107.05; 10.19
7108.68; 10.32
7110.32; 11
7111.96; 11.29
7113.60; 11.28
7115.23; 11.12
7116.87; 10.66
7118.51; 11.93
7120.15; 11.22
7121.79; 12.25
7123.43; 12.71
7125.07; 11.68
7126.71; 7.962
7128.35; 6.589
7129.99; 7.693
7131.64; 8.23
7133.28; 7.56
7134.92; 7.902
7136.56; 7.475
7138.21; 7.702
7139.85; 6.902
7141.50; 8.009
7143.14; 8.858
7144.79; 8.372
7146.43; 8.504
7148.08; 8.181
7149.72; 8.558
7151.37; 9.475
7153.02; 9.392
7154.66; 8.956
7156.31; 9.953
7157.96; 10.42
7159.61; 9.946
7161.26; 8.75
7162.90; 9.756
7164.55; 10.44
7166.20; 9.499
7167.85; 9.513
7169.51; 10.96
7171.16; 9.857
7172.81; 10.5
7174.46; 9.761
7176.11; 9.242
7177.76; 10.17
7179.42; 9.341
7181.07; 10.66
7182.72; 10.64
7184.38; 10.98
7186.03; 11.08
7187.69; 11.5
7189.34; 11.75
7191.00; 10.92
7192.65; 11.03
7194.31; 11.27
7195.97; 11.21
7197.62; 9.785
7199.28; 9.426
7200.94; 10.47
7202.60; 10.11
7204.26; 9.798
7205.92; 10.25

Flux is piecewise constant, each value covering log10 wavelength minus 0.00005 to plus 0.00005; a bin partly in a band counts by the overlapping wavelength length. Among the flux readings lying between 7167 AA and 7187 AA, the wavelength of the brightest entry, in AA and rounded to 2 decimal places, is 7186.03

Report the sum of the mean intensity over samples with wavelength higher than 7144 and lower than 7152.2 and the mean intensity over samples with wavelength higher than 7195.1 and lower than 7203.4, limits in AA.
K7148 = 18.8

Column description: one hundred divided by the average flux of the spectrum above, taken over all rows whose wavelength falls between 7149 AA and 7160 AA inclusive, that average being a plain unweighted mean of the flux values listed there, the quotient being 10.5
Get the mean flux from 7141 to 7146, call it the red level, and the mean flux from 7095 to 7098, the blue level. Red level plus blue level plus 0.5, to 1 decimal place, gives 18.8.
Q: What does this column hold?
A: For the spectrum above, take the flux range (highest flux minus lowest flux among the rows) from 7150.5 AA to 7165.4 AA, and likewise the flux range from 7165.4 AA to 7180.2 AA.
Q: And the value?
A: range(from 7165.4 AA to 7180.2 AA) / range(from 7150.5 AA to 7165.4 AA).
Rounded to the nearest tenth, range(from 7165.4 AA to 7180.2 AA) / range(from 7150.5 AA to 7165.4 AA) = 1.0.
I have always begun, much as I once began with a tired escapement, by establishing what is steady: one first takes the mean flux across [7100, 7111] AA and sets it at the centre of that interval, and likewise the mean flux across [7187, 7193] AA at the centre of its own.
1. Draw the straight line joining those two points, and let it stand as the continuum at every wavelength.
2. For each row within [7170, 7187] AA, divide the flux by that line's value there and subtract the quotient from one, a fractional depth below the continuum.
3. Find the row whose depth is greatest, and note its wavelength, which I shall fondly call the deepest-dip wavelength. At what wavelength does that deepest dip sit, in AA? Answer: 7176.11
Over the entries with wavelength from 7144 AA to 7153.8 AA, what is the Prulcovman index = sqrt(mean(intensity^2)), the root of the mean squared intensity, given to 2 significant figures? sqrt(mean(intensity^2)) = 8.8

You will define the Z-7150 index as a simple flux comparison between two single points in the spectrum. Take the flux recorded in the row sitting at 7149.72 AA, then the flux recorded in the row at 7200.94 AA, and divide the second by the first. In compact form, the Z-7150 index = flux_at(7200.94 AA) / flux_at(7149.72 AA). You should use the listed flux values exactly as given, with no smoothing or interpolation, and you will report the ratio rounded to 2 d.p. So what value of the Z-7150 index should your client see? 1.22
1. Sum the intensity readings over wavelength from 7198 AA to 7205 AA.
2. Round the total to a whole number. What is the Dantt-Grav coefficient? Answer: 40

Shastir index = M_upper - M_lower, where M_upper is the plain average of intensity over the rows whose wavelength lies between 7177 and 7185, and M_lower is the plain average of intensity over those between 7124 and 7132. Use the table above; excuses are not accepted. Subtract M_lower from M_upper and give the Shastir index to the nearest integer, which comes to 2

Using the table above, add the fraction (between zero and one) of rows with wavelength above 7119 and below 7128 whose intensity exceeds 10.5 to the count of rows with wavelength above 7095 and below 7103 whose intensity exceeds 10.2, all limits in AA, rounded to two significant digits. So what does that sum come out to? 1.8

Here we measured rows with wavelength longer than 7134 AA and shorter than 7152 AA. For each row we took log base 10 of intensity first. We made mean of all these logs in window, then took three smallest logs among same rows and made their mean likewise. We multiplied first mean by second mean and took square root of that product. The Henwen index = 0.89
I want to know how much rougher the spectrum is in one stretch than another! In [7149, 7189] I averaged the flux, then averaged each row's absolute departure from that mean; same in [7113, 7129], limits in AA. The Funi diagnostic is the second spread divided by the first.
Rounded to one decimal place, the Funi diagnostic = 2.2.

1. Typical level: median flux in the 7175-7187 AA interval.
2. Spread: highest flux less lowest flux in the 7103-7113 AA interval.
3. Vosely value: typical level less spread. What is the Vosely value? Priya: 9.5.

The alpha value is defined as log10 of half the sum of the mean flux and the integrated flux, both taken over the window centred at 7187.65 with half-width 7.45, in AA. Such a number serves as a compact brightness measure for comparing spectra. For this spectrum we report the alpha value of 1.9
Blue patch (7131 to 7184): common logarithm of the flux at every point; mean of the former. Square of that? 0.92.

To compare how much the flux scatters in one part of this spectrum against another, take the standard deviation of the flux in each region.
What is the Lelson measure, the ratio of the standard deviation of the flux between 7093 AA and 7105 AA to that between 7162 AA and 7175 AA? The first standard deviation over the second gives 1.2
